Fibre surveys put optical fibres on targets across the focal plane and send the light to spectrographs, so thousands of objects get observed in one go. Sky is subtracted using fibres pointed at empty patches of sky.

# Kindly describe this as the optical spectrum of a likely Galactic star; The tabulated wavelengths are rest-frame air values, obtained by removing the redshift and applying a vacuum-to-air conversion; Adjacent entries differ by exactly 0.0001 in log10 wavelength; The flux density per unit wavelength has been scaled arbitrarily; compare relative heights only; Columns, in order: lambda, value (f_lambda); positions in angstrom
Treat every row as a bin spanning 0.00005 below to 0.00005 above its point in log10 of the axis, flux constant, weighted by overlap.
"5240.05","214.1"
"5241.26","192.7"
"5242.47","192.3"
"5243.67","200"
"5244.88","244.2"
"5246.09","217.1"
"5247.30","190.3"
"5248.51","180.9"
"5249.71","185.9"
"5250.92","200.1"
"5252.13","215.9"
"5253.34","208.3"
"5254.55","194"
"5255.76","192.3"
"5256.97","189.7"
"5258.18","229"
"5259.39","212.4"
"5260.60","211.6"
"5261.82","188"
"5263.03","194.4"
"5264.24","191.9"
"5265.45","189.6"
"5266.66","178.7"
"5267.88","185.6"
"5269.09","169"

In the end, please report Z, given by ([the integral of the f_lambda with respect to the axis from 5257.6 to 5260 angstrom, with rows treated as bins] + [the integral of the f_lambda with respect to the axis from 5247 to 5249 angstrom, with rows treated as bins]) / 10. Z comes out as 90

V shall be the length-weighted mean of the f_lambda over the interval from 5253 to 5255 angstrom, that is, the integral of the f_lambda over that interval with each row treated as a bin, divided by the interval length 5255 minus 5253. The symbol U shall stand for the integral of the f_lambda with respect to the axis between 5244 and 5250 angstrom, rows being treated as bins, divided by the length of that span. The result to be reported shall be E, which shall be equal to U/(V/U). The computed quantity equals 208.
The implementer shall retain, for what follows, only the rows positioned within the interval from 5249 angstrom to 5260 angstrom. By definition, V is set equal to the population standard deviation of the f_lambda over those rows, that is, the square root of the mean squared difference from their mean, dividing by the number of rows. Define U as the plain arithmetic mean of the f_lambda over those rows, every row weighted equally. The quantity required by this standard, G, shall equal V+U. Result 217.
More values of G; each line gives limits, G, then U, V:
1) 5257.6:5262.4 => 225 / 210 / 15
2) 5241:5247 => 229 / 209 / 20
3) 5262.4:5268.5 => 194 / 188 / 5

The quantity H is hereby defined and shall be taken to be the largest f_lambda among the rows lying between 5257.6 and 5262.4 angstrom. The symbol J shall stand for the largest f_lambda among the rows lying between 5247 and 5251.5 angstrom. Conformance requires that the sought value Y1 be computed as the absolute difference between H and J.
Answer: 29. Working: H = 229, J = 200.1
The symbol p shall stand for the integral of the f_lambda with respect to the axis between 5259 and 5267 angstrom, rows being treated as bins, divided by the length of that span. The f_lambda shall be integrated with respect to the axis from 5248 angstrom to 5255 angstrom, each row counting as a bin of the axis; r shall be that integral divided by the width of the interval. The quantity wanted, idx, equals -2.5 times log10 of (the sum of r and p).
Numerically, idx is -6.49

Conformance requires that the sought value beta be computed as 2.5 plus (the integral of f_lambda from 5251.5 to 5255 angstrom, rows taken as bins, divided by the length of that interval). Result 209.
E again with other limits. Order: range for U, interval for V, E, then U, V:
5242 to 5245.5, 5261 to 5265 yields 236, 213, 192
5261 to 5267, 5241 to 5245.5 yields 173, 190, 208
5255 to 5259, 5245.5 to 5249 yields 212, 204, 196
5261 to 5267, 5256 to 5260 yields 172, 190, 209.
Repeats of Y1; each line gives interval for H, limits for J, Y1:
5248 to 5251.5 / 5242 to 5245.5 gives 44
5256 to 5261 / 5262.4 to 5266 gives 35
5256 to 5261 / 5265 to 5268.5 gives 39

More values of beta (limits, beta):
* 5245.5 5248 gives 205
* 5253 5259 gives 205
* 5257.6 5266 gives 205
